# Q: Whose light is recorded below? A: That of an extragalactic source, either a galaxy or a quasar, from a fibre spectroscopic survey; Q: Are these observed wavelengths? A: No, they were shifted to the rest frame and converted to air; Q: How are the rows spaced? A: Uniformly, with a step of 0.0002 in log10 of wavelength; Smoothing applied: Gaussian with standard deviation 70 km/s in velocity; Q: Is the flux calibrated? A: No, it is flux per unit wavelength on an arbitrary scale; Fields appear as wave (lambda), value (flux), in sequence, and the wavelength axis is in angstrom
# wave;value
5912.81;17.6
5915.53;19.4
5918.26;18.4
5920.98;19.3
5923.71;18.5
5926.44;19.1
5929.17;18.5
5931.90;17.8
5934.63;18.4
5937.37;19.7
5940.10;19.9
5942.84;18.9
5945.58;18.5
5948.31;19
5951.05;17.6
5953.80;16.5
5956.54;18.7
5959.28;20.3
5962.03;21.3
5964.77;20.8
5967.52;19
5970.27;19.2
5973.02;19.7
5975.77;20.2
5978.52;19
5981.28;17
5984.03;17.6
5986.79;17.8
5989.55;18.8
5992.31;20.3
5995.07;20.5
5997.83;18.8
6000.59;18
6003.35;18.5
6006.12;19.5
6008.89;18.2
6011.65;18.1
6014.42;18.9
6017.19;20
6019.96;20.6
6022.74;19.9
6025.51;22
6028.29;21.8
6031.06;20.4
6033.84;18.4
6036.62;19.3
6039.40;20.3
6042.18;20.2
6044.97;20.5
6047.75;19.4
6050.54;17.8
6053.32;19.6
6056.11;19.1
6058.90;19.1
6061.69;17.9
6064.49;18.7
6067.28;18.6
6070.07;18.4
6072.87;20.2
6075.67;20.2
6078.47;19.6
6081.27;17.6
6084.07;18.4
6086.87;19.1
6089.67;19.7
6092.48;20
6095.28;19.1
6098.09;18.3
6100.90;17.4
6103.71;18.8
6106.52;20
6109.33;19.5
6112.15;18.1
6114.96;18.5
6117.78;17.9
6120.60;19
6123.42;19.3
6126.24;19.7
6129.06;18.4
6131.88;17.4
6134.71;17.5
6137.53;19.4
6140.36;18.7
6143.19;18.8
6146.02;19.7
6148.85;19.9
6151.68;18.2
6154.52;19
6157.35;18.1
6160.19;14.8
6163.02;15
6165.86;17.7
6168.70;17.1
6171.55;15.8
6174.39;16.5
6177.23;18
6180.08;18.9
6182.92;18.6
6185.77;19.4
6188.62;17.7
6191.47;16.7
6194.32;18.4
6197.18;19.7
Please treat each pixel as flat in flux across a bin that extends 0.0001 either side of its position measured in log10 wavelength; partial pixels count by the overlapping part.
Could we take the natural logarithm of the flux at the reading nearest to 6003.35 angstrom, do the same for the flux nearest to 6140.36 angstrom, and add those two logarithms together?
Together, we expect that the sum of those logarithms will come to 5.85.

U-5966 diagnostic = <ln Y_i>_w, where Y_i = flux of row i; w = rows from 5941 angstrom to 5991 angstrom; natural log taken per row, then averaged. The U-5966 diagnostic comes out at 2.94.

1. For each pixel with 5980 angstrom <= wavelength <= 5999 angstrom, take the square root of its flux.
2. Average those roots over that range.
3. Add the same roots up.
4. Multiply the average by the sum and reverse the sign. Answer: -131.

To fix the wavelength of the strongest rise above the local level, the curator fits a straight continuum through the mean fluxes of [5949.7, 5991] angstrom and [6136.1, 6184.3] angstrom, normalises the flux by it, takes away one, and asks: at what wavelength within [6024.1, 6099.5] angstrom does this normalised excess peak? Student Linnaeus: 6025.51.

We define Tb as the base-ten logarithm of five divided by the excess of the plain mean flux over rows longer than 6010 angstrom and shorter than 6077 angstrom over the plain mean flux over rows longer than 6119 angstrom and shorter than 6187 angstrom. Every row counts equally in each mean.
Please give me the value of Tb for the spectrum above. 0.54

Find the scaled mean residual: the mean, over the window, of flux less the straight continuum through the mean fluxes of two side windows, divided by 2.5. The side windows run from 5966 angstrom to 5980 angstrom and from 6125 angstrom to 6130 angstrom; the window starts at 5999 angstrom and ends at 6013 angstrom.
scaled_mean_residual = -0.4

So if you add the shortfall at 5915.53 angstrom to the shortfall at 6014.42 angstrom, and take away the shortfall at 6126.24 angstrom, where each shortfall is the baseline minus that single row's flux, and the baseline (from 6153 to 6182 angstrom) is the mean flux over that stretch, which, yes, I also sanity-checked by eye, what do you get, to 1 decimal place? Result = -1.5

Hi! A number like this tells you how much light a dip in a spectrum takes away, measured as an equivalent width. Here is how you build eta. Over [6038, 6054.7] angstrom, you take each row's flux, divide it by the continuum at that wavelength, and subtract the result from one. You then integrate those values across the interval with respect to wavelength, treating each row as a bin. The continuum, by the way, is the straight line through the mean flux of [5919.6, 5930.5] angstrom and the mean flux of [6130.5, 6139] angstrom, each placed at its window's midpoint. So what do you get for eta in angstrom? -1.10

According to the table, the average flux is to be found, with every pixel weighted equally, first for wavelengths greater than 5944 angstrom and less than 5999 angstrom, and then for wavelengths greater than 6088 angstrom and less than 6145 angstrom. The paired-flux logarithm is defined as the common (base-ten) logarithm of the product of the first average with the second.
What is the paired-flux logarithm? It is 2.55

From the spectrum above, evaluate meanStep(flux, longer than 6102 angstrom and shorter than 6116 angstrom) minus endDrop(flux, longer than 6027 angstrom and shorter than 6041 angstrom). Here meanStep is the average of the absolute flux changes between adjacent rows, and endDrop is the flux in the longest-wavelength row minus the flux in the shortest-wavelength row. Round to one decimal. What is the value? 2.4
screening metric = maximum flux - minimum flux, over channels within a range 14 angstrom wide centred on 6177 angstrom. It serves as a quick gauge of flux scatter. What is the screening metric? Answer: 3.1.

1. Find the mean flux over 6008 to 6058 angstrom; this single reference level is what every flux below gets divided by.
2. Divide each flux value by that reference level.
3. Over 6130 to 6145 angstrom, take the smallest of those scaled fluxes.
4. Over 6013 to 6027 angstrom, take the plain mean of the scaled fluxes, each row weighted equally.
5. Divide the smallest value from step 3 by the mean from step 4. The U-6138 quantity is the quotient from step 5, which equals 0.86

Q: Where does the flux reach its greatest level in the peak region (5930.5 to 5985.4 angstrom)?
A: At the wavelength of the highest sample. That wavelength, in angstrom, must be 5962.03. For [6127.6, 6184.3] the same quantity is 6148.85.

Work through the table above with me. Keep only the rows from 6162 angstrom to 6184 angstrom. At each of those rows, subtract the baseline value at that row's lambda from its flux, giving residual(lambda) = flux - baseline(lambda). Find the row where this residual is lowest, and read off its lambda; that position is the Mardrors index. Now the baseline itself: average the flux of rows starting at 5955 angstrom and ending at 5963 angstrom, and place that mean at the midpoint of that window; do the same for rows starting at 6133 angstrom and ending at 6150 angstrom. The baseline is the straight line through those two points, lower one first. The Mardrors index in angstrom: 6163.02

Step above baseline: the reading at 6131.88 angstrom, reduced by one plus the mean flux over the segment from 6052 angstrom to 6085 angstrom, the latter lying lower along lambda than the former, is -2.6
